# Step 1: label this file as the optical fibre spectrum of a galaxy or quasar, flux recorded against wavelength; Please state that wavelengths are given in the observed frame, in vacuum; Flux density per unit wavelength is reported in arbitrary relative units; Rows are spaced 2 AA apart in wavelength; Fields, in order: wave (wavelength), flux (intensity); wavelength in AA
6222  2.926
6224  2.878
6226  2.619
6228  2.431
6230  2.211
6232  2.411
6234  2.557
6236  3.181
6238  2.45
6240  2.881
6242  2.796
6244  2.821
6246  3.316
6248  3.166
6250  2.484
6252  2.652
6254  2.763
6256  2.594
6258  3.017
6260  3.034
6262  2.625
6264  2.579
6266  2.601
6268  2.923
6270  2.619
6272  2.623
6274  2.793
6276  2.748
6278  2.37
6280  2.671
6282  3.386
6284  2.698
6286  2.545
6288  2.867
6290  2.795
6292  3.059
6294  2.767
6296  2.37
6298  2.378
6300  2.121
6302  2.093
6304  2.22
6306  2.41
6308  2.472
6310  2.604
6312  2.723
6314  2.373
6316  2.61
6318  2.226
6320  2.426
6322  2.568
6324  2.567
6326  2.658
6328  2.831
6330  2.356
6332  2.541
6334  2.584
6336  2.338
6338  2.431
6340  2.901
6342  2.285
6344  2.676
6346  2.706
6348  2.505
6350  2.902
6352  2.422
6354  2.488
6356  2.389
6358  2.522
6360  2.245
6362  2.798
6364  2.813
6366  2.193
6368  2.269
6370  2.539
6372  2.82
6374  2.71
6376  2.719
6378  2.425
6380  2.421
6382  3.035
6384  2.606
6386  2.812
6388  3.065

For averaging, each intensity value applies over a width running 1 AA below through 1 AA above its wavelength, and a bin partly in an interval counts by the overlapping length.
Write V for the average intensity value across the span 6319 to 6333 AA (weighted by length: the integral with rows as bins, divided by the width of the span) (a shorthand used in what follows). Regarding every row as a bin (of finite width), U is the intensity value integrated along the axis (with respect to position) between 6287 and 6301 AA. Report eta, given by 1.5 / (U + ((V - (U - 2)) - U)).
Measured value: -0.047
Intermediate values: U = 36.7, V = 2.564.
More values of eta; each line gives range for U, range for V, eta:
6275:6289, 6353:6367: -0.044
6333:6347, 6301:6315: -0.048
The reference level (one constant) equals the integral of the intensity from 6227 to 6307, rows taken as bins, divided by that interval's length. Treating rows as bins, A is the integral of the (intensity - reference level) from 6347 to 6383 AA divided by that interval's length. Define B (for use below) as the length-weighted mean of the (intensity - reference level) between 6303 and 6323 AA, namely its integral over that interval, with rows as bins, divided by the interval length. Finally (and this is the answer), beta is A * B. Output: 0.023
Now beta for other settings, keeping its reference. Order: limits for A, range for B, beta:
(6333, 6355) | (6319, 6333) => 0.012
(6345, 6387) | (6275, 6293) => -0.010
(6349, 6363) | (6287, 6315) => 0.022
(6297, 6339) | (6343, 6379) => 0.025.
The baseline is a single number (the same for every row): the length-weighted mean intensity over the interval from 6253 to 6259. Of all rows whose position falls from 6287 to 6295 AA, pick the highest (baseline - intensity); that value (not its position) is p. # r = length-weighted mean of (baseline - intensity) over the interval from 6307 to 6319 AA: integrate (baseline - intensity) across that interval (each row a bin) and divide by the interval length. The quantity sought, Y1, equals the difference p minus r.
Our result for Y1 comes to -0.3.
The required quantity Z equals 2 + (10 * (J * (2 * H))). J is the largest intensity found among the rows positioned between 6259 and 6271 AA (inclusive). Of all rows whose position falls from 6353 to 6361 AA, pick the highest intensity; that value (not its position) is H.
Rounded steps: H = 2.522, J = 3.034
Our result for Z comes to 155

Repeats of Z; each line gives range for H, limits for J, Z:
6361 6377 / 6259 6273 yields 173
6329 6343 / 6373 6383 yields 178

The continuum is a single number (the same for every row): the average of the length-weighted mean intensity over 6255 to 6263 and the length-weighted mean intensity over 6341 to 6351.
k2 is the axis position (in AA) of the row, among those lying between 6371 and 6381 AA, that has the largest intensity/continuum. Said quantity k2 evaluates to 6372 AA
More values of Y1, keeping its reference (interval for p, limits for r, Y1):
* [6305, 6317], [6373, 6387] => 0.3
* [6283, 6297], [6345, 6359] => 0.2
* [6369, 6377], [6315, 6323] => -0.1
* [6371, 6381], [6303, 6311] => 0.0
